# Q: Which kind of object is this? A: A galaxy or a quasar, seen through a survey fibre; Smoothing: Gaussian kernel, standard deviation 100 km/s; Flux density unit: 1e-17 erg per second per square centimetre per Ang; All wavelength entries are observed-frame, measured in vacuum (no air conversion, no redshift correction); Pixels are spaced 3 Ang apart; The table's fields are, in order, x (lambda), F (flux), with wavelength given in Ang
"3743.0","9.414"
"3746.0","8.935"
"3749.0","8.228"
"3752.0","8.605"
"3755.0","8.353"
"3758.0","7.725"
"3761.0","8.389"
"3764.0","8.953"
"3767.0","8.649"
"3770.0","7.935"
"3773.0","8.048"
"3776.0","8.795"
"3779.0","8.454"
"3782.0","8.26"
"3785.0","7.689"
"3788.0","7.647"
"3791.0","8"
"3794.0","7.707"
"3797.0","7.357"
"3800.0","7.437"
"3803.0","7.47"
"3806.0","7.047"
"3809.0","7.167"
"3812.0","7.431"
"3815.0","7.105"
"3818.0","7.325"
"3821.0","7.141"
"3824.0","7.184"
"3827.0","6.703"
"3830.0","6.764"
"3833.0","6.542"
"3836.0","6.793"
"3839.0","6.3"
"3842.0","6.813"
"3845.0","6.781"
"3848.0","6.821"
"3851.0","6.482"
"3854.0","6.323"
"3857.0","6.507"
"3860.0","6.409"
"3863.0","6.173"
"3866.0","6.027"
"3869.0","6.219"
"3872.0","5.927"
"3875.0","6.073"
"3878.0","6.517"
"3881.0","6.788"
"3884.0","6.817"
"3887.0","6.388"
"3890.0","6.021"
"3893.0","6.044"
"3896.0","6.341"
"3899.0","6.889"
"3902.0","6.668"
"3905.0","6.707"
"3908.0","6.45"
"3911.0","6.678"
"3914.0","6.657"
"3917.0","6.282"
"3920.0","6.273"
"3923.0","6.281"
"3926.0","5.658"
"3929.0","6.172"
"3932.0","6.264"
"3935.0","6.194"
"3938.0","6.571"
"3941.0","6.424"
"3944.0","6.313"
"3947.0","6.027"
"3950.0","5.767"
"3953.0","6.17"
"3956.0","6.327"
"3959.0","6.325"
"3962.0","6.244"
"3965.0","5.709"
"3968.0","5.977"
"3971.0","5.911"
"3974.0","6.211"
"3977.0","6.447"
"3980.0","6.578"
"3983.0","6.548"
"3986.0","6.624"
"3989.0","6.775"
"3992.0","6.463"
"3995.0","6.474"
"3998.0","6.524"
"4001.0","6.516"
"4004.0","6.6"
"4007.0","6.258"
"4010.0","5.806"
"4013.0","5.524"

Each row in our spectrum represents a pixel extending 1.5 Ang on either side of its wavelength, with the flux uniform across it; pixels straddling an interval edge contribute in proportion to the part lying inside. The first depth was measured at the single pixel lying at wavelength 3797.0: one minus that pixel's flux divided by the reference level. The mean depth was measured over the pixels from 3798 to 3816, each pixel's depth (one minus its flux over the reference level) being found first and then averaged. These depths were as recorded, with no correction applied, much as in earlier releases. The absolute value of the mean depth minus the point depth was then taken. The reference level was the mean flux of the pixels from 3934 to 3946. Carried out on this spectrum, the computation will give 0.01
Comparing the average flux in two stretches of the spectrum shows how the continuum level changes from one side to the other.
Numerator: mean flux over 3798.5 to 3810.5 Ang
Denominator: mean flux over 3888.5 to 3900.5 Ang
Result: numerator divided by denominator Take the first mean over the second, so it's 1.15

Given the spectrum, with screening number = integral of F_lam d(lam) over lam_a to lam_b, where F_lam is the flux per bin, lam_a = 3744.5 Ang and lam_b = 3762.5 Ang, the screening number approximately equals 151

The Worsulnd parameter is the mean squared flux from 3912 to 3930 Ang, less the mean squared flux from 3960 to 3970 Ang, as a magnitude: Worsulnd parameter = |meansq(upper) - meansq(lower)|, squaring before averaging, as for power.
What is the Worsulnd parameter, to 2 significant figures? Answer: 3.0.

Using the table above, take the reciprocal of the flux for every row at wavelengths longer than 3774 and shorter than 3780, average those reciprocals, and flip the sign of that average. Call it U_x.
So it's -0.116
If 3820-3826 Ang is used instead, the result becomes -0.140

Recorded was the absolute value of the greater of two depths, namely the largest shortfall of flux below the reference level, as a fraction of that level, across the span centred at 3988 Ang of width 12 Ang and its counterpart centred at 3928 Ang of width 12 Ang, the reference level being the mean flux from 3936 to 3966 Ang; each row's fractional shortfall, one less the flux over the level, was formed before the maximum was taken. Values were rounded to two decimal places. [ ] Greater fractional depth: 0.09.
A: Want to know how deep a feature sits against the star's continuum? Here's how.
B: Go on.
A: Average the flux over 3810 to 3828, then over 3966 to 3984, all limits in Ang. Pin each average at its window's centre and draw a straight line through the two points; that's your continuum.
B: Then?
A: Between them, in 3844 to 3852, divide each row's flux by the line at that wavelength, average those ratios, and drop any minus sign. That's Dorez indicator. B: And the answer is 0.96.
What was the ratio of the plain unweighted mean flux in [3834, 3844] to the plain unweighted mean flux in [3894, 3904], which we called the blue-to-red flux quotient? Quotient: 1.00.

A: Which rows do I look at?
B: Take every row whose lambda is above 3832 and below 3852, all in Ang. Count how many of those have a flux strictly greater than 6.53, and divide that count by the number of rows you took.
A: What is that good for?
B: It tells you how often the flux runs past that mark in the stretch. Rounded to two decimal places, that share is 0.71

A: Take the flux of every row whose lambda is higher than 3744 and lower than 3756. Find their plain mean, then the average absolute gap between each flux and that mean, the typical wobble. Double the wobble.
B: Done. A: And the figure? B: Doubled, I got 0.48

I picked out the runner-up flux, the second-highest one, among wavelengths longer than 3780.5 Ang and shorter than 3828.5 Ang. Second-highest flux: 8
